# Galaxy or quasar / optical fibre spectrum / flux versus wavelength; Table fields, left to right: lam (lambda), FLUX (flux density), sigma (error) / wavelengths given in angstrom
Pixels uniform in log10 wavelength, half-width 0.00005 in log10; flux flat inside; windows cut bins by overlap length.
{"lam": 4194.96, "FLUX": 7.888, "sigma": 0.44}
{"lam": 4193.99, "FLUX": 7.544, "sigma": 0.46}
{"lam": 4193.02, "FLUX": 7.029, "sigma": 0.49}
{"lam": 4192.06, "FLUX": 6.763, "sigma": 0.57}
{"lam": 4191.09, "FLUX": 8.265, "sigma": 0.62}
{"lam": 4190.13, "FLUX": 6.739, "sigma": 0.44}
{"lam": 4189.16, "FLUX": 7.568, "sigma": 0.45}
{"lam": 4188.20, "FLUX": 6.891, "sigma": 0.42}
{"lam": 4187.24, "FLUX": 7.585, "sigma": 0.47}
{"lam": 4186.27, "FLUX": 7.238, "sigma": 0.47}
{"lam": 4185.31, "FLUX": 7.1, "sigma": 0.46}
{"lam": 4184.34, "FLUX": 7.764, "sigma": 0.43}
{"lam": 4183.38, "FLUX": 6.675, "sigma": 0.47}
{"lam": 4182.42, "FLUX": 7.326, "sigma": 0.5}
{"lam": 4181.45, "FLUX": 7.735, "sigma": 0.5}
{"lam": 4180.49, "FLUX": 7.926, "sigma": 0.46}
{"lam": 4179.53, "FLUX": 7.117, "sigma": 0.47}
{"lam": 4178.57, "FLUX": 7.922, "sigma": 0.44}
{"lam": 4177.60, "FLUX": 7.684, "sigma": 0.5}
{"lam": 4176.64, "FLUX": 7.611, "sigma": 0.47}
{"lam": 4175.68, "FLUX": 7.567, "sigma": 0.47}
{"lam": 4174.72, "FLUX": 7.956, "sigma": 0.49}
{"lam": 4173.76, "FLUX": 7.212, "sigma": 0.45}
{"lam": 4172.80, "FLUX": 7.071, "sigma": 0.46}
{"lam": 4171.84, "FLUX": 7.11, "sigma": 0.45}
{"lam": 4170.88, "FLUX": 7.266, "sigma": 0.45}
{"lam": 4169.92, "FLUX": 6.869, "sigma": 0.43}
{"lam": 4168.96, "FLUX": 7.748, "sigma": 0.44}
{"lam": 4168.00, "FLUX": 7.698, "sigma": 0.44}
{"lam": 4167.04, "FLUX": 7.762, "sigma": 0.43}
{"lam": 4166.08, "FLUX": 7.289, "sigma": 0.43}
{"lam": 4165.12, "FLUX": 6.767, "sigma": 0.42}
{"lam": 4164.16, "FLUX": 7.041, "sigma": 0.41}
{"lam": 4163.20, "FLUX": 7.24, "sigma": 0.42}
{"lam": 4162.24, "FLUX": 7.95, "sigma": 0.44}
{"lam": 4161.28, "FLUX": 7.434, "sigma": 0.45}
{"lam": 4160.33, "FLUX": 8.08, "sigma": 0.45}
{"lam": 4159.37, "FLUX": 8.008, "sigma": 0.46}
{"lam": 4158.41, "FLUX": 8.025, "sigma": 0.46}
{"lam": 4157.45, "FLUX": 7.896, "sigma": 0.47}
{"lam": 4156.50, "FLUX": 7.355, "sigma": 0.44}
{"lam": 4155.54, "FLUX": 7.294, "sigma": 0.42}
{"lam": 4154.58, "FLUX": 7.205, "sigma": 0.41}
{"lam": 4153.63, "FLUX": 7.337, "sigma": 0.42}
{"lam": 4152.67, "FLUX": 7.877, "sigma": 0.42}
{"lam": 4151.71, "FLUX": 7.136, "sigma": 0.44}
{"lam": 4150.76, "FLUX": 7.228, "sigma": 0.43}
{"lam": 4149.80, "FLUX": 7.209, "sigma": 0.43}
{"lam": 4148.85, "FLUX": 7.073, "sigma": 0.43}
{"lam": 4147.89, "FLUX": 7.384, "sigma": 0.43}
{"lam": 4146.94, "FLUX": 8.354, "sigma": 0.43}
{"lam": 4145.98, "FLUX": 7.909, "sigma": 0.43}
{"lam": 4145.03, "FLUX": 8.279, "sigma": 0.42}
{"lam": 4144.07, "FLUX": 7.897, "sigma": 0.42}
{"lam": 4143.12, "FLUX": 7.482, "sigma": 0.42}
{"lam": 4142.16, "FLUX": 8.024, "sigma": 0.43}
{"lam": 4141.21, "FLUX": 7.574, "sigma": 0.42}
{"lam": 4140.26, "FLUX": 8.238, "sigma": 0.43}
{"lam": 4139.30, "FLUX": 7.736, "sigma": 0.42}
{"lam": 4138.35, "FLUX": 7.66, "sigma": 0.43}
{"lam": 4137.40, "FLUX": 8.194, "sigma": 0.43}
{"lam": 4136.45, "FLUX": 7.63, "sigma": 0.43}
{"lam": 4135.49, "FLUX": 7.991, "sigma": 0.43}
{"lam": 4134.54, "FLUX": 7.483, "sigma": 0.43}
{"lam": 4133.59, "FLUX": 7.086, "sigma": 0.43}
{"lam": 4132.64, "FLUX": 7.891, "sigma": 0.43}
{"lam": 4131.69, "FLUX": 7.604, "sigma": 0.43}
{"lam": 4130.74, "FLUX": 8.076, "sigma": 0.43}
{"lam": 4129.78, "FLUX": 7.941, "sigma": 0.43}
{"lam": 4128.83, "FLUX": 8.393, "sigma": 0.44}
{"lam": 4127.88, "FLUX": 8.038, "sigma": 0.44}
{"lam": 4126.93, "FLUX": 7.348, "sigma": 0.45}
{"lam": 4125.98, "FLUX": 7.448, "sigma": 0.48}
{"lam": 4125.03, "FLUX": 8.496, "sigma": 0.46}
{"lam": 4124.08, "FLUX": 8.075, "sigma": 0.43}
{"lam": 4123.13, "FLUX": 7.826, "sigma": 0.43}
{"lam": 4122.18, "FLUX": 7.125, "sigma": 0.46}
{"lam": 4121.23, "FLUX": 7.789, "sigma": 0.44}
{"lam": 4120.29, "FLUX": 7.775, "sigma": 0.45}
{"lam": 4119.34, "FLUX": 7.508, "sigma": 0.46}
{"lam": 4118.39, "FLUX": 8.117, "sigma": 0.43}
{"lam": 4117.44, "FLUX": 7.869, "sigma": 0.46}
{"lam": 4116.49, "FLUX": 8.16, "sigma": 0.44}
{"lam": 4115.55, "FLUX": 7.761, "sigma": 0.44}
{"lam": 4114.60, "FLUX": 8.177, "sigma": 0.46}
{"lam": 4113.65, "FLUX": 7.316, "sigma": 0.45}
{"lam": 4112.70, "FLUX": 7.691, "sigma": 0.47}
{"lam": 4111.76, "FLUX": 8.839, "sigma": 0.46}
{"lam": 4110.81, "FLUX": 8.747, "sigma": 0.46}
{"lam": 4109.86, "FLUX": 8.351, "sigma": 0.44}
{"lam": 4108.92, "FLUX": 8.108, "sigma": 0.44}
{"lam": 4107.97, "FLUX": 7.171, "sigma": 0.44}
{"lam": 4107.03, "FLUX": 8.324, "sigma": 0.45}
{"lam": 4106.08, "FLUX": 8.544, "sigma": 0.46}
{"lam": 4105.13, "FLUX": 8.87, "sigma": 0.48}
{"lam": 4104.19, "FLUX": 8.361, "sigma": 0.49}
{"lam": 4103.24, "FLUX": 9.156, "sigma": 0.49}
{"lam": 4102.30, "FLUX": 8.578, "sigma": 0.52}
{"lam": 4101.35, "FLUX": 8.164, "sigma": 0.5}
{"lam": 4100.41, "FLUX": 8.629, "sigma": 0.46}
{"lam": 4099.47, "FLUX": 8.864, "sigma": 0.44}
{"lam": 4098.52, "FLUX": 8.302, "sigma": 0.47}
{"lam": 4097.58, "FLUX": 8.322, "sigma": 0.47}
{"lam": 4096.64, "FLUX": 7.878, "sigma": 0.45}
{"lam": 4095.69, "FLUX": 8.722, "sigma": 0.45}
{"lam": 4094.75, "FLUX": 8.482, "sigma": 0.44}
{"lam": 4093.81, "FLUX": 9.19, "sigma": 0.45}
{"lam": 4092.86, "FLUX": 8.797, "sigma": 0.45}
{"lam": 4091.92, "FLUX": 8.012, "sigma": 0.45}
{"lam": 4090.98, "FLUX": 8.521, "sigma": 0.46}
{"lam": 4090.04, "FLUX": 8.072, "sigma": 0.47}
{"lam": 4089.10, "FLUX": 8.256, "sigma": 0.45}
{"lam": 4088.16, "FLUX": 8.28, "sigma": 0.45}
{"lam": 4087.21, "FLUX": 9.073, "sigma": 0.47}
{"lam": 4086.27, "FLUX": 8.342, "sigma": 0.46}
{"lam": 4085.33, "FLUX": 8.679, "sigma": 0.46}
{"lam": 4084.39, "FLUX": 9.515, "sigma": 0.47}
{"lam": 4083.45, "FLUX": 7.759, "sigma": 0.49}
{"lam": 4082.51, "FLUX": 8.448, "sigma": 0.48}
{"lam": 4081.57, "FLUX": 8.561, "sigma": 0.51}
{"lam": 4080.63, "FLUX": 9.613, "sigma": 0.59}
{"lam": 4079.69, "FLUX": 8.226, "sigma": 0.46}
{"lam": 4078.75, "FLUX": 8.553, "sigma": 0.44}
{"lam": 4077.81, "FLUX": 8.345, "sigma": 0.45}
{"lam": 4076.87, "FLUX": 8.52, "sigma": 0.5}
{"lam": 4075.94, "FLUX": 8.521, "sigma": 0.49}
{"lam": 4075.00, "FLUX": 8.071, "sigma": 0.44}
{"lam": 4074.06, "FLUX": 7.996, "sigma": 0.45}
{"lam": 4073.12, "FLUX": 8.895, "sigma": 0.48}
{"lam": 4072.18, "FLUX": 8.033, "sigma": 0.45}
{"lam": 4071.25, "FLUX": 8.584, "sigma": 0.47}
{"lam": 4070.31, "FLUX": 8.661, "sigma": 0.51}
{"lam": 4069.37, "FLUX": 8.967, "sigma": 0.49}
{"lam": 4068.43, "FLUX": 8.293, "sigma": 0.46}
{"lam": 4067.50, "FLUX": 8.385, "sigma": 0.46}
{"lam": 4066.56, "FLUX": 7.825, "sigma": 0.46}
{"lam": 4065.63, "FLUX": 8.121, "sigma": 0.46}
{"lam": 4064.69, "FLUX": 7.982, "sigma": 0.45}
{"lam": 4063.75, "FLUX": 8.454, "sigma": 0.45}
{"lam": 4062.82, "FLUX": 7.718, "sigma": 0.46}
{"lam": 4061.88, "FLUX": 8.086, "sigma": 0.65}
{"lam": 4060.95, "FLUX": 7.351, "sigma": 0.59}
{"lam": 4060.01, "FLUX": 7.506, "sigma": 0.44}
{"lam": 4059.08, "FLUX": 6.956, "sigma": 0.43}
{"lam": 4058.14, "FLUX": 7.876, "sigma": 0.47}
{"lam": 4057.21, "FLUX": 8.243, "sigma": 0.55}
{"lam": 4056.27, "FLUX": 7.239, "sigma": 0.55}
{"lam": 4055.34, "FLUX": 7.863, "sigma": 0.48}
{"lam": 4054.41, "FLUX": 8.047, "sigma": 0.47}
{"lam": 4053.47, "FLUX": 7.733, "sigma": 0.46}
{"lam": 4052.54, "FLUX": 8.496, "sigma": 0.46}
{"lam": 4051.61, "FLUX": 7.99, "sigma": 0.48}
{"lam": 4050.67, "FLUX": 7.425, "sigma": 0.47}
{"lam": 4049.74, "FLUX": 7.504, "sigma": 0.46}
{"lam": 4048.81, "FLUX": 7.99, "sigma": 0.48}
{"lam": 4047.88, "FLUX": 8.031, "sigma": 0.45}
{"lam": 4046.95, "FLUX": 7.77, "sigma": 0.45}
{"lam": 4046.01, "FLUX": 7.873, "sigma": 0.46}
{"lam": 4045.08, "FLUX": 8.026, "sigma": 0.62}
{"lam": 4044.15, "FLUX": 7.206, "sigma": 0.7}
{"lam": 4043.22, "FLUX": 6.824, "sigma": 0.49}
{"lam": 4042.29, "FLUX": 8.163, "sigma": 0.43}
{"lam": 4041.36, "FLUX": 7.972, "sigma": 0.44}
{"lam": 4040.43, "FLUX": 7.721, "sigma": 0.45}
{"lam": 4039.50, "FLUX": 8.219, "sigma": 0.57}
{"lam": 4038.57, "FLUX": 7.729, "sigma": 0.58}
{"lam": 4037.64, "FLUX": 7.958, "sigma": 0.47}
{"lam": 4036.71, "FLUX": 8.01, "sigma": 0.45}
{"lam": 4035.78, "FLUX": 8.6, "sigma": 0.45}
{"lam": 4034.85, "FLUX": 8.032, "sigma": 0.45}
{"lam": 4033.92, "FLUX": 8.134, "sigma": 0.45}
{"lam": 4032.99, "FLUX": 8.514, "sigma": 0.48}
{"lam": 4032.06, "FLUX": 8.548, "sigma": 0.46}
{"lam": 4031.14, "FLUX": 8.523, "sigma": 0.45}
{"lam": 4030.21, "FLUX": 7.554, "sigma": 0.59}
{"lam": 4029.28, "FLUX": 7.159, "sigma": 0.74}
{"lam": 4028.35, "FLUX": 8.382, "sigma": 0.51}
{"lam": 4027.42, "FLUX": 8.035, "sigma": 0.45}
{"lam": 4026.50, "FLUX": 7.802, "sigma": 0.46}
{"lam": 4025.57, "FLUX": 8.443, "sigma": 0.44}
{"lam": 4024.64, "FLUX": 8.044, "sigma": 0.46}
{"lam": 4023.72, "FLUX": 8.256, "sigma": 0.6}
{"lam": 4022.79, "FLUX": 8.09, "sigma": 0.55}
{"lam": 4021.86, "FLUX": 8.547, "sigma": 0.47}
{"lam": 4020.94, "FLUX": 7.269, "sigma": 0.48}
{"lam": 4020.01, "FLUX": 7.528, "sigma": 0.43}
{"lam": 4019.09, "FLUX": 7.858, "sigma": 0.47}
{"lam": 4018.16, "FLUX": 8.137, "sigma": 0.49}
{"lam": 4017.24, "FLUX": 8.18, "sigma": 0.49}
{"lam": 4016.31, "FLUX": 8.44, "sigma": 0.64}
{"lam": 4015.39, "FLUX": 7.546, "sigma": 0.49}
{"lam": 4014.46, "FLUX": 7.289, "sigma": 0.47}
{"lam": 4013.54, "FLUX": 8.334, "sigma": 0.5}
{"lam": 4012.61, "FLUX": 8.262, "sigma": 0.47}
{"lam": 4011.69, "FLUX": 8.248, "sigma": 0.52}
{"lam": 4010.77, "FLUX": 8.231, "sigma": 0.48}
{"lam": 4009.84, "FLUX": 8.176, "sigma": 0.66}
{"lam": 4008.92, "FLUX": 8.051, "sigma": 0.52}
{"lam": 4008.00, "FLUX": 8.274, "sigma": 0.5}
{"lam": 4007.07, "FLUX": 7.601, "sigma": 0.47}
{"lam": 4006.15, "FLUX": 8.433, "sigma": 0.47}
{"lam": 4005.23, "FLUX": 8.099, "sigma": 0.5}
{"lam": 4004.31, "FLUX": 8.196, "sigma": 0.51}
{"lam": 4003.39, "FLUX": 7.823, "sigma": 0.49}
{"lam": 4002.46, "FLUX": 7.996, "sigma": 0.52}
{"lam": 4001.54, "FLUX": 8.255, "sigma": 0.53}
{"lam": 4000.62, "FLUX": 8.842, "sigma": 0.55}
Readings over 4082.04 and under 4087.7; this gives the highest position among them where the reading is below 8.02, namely 4083.45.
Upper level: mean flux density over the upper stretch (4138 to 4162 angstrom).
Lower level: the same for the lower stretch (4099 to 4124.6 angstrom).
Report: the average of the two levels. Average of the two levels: 7.91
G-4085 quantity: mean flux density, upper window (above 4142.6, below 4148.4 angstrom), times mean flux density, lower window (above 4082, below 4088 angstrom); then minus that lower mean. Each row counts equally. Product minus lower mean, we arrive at 59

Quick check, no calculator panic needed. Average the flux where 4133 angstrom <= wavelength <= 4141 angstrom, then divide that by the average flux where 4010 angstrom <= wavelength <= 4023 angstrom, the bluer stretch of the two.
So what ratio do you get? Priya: 0.97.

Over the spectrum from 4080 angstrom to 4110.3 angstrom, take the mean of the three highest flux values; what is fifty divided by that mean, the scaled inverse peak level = 5.3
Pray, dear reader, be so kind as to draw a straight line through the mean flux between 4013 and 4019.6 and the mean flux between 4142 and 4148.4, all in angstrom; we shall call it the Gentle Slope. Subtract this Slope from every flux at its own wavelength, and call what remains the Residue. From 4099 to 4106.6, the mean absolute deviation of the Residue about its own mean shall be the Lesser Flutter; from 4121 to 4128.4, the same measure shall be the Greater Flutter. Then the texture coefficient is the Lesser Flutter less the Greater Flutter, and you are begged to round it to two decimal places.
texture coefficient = -0.11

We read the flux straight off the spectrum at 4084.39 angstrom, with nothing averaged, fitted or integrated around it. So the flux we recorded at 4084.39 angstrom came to 9.515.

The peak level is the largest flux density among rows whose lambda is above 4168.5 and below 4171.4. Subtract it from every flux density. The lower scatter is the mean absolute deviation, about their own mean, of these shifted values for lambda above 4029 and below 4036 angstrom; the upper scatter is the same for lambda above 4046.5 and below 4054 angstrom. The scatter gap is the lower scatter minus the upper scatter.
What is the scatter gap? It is 0.15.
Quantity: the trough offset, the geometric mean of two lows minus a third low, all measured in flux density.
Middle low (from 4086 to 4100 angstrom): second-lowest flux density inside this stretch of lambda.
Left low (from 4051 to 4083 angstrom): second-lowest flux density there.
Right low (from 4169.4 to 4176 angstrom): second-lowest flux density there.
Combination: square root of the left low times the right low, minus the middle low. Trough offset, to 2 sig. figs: -0.86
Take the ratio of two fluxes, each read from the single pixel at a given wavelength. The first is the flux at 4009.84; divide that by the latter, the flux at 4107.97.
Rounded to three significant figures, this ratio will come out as 1.14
